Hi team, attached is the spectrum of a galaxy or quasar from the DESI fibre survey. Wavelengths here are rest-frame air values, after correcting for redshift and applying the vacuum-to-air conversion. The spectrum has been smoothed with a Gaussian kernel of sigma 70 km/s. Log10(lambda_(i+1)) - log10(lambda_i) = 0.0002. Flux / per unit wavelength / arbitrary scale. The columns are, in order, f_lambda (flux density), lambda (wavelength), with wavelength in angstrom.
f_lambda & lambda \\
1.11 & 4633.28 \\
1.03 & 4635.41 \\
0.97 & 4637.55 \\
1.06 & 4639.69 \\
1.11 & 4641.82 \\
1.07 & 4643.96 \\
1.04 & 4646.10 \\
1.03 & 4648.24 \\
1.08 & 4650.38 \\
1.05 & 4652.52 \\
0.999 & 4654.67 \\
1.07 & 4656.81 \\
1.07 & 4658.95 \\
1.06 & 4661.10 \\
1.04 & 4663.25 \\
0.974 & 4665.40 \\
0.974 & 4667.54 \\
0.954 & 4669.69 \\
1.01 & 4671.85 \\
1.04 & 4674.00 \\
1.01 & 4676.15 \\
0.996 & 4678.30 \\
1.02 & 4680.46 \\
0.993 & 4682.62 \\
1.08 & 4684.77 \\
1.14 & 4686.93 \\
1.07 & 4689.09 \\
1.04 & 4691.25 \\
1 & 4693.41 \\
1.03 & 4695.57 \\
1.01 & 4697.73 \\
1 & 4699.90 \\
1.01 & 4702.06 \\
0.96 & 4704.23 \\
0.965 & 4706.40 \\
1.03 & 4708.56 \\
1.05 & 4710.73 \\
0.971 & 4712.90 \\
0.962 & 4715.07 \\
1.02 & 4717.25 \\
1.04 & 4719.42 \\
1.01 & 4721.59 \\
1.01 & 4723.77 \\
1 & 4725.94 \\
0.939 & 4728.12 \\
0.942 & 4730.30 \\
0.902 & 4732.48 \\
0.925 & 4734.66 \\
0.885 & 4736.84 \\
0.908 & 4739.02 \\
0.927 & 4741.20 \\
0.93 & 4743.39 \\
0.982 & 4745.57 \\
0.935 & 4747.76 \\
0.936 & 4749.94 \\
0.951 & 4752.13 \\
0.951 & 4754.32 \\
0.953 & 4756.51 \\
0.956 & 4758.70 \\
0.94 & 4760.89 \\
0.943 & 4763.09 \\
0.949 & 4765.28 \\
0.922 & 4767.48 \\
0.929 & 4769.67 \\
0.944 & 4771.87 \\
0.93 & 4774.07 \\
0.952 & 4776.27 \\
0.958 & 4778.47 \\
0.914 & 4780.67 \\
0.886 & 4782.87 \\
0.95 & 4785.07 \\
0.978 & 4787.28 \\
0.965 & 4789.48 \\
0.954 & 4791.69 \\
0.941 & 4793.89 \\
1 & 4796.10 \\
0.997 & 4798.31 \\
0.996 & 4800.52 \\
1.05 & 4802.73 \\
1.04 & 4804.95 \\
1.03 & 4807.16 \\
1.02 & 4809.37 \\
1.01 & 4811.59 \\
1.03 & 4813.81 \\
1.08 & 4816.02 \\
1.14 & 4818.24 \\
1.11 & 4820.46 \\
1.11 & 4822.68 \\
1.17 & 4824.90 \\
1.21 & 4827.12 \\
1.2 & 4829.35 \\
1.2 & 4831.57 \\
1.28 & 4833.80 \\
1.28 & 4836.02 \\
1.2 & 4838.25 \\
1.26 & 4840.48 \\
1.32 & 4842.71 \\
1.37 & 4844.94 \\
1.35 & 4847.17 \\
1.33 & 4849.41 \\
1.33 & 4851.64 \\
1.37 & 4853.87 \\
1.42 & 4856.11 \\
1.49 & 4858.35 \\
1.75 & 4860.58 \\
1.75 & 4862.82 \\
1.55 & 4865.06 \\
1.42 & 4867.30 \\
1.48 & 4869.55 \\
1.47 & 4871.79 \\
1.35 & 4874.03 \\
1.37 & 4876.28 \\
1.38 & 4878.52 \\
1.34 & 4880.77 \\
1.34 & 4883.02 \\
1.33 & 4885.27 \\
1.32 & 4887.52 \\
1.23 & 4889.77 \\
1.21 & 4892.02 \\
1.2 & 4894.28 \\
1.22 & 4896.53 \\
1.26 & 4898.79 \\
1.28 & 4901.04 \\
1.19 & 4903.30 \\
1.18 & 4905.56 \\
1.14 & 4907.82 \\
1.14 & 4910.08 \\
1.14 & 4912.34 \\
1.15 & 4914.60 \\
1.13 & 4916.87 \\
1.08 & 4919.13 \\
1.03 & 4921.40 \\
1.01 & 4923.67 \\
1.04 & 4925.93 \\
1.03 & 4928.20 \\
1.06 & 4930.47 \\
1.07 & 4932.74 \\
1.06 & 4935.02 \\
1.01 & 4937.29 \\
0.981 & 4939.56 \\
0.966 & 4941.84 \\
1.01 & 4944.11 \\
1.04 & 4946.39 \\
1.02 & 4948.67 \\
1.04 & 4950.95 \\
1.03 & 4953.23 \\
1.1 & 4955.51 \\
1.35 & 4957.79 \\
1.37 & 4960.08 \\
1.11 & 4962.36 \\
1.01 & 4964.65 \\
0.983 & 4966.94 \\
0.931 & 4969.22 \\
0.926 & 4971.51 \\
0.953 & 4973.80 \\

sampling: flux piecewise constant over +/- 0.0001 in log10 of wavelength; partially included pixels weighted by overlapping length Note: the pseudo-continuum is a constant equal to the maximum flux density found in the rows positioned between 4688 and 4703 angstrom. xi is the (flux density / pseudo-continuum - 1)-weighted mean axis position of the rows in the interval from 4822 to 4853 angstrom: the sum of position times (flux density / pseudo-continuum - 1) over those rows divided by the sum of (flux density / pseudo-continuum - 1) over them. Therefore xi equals 4840.3 angstrom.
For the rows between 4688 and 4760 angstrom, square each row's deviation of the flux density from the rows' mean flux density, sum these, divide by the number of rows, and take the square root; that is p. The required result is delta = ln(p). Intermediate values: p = 0.046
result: -3.1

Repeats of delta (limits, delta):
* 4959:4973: -1.9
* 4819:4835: -2.9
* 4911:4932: -3.0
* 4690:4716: -3.5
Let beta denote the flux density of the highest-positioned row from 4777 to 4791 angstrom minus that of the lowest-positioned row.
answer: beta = 0.01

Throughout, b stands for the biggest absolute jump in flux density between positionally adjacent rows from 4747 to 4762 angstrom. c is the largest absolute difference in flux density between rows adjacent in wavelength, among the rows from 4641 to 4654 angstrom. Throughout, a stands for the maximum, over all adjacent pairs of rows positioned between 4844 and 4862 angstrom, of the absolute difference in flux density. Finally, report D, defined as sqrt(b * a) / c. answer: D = 1.29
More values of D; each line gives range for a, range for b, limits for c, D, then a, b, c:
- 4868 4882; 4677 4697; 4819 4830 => 1.70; 0.120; 0.09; 0.060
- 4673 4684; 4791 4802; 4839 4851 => 0.70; 0.030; 0.06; 0.060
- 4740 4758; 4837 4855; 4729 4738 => 1.40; 0.052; 0.06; 0.040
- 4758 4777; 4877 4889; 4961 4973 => 0.33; 0.027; 0.04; 0.100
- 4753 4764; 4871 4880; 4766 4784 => 1.00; 0.016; 0.12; 0.044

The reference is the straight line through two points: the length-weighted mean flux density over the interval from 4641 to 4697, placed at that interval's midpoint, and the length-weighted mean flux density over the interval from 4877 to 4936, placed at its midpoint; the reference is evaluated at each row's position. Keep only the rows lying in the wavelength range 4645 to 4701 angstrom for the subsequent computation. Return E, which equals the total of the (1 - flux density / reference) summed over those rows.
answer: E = 0.2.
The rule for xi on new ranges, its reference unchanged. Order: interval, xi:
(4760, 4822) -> 4780.1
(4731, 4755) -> 4742.5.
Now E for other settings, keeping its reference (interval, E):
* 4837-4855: -1.2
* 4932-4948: 1.0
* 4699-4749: 2.1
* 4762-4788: 1.8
